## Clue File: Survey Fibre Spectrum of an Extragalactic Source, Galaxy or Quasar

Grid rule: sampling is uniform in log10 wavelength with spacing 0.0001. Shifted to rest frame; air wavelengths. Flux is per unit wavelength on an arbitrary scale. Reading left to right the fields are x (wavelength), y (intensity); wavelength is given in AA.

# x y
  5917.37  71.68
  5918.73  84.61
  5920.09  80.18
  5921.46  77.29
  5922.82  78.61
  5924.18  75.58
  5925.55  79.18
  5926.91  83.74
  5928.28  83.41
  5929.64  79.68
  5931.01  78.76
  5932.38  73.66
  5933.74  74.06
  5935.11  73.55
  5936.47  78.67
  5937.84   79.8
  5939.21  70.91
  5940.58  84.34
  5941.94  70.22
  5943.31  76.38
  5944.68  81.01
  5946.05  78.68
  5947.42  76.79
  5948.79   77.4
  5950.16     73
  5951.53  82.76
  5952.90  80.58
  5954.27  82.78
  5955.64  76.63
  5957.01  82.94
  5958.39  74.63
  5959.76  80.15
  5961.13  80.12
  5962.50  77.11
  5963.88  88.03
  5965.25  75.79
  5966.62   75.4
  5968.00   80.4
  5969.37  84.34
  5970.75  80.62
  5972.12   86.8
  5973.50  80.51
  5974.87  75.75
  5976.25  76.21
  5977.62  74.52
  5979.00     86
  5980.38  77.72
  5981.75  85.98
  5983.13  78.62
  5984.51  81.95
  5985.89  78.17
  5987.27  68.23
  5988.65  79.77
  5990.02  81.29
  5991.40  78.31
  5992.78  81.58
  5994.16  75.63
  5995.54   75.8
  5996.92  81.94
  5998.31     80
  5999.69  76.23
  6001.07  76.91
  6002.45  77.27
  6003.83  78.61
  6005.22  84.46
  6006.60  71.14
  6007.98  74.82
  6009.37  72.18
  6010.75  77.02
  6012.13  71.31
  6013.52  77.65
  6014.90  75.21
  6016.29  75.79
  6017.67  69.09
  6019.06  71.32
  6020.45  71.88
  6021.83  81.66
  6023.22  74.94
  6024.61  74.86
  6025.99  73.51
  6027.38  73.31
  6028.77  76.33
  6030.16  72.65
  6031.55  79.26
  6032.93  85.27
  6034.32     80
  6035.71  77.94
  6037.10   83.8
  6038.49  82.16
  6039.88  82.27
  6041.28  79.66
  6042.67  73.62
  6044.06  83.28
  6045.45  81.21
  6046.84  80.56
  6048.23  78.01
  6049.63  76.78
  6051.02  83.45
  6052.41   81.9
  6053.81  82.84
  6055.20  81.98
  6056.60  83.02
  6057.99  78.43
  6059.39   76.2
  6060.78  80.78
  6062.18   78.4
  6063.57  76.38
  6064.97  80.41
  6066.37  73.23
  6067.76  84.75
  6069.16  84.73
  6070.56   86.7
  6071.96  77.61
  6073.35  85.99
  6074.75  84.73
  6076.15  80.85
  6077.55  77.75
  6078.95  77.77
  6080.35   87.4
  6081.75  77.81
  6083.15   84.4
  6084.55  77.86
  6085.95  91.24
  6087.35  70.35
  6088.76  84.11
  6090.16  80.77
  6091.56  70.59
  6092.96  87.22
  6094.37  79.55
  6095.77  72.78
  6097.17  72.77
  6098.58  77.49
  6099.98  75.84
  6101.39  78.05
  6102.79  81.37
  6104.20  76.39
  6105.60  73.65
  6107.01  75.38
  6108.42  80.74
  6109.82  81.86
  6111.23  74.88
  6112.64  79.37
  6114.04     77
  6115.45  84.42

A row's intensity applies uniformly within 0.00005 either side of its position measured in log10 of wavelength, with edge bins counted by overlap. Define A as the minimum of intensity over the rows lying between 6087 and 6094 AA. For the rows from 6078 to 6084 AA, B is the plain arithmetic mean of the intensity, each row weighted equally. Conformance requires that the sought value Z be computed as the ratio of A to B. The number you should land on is 0.86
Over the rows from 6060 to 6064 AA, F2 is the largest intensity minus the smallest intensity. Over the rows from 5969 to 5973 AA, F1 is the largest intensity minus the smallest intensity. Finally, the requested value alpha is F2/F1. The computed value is 0.7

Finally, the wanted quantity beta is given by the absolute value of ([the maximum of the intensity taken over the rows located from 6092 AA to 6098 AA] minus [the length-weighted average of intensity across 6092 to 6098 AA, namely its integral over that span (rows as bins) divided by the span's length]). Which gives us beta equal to 10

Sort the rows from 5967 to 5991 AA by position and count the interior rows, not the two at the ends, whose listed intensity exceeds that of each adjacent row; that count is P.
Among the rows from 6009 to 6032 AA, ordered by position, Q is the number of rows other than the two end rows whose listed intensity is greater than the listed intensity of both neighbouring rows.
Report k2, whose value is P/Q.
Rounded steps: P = 6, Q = 5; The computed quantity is 1.2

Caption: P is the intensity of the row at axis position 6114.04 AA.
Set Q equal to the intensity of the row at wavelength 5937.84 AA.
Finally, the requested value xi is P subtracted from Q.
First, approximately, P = 77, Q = 79.8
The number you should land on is 3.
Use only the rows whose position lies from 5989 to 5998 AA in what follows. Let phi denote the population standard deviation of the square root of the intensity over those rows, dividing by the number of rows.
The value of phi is 0.15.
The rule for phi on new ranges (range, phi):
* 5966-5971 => 0.18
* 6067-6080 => 0.20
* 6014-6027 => 0.19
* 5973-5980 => 0.24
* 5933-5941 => 0.26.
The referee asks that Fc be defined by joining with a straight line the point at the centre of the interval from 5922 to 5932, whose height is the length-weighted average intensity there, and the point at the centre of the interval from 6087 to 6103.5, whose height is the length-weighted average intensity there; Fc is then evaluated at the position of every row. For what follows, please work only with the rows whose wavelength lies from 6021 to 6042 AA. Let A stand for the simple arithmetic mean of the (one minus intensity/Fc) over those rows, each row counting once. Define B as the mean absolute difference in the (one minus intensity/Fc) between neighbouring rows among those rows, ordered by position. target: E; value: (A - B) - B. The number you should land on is -0.08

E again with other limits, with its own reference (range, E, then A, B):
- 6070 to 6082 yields -0.19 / -0.050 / 0.072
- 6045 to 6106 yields -0.16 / -0.025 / 0.068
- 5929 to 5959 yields -0.10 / 0.023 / 0.063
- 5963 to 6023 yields -0.11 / 0.012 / 0.061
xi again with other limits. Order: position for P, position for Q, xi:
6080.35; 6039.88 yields -5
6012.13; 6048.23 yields 7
